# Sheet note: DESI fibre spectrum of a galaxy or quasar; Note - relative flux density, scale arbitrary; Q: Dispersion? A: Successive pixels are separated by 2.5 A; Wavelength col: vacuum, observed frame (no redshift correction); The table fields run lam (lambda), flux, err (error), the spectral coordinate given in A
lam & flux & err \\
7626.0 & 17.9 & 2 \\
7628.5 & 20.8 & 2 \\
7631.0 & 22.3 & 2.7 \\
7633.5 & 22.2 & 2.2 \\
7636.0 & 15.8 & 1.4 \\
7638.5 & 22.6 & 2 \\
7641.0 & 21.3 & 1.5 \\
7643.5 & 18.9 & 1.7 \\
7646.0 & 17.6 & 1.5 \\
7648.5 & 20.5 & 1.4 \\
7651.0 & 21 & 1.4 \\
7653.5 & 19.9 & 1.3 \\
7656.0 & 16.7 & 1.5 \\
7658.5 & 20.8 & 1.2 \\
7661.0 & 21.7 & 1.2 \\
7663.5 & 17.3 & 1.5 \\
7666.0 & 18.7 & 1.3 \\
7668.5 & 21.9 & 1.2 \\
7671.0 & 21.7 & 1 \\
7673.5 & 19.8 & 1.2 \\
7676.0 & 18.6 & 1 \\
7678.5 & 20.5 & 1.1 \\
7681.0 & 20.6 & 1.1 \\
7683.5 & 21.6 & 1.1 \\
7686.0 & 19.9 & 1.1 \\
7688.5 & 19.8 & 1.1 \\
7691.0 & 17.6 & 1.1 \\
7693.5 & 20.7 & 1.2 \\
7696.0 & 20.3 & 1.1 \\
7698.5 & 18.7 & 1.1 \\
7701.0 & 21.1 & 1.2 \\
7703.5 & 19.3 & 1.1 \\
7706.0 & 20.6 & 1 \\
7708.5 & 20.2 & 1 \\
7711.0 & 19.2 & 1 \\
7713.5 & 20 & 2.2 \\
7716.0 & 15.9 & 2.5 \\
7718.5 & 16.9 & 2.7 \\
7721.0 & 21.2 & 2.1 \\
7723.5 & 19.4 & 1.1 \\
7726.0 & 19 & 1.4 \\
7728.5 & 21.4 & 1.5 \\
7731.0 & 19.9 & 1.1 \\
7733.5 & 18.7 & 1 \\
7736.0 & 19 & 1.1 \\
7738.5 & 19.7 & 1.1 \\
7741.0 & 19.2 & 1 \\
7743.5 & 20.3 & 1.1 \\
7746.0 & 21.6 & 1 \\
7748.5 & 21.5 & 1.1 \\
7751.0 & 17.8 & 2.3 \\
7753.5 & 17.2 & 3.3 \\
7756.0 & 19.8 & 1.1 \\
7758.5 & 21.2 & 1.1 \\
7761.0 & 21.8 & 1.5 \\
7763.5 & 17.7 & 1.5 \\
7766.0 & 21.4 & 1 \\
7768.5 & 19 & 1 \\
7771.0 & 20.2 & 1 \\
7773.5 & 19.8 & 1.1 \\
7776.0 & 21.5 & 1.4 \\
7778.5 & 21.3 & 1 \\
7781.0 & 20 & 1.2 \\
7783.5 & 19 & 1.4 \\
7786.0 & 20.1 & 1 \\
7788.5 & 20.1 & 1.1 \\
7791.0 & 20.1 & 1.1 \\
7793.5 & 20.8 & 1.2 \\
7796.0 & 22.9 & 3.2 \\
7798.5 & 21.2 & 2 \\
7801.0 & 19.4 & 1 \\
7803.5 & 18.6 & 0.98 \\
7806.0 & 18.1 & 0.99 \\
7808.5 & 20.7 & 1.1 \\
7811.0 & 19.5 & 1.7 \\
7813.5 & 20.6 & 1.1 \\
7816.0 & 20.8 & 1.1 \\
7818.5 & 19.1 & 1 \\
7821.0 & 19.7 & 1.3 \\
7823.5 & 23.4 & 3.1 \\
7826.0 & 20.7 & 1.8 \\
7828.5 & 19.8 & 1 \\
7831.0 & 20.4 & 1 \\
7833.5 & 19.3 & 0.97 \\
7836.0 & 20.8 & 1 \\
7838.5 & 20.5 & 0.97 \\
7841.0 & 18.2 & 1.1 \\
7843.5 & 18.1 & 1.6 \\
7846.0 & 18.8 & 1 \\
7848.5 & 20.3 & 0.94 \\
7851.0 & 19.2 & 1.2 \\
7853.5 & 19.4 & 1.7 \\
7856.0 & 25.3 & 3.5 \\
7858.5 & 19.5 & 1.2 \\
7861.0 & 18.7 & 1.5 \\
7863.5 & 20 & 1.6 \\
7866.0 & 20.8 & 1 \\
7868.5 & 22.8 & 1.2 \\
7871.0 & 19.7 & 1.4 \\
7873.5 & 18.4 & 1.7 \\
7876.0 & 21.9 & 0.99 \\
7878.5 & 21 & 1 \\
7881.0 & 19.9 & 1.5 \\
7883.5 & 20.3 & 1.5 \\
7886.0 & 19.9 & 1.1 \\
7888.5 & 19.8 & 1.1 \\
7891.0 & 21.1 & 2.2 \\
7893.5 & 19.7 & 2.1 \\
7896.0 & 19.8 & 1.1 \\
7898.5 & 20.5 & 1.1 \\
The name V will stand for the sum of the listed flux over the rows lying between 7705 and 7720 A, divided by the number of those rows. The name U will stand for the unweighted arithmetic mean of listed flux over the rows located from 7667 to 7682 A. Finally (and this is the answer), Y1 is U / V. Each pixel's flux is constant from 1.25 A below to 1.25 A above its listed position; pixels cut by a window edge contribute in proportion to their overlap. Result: 1.09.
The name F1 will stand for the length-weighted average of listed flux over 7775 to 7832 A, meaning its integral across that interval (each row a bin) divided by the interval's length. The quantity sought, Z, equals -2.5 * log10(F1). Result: -3.27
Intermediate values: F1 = 20.3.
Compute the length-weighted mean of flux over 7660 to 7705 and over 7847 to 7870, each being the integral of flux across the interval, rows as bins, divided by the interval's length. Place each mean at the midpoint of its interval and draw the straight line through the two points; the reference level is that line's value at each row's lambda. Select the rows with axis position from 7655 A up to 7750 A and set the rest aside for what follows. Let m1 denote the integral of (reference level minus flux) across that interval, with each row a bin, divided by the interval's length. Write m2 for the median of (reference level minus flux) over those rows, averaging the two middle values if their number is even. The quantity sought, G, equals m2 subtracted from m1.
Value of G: 0.17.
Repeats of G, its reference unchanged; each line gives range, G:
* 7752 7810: 0.00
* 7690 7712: 0.40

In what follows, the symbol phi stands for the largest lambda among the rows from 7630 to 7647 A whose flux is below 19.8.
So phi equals 7646.0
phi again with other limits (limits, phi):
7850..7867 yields 7861.0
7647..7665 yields 7663.5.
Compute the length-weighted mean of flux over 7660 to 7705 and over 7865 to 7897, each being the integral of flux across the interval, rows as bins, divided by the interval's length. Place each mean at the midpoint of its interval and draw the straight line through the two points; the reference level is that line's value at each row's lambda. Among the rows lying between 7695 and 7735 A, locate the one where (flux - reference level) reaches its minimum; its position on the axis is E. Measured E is 7716.0 A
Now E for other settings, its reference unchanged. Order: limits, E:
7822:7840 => 7833.5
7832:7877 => 7843.5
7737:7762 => 7753.5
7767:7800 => 7783.5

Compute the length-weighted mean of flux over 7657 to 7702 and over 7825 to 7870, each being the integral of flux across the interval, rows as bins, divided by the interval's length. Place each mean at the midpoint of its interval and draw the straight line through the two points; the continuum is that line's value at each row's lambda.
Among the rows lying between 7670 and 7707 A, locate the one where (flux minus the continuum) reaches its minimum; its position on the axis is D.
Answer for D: 7691.0 A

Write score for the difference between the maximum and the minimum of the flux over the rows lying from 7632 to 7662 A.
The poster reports 6.8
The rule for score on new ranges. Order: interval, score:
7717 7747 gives 4.7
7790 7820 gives 4.8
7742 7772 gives 4.6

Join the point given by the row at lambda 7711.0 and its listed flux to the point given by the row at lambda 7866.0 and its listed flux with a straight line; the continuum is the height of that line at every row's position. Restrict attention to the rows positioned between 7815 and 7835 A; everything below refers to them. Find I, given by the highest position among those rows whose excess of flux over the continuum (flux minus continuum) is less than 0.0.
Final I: 7833.5 A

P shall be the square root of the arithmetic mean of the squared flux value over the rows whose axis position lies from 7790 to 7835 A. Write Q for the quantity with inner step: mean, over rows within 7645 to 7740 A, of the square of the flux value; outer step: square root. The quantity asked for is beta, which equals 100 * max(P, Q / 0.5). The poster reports 3945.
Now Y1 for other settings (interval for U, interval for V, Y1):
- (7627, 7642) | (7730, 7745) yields 1.07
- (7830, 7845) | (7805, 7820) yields 0.99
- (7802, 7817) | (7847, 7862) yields 0.97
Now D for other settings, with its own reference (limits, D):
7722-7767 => 7753.5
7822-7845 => 7843.5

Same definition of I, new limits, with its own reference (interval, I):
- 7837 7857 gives 7853.5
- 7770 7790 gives 7783.5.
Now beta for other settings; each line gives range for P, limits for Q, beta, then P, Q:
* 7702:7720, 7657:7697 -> 4028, 18.9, 20.1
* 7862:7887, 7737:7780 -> 4022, 20.5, 20.1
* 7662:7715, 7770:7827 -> 4073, 19.9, 20.4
